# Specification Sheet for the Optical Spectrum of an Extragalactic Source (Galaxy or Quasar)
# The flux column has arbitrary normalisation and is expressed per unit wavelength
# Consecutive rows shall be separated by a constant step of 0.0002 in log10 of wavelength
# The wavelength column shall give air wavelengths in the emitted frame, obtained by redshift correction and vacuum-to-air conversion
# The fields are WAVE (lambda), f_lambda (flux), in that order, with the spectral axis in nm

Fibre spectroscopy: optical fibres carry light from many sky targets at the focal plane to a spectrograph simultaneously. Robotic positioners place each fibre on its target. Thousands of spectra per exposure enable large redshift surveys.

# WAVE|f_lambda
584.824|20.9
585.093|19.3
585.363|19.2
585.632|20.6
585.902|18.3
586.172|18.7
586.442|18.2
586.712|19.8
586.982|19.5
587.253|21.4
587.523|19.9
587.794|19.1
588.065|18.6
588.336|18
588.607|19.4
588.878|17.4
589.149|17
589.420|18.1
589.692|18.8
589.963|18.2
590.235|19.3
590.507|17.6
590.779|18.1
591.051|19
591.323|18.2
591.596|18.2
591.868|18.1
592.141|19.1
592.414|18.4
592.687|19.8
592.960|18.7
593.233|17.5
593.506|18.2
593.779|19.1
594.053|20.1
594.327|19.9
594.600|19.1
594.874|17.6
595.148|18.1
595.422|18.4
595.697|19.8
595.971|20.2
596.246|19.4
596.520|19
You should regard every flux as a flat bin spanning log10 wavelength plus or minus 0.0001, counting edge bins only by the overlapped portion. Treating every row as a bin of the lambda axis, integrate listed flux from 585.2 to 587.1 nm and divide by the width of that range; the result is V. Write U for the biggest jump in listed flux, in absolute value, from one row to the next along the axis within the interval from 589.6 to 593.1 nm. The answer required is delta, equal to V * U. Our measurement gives 33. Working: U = 1.7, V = 19.2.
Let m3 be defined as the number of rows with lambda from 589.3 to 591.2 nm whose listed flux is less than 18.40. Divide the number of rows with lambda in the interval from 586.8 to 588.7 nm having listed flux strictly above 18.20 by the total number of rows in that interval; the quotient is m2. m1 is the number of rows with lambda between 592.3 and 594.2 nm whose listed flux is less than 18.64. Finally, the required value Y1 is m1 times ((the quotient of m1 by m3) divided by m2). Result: 3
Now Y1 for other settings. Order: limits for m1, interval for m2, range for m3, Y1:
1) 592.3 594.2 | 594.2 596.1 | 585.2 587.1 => 6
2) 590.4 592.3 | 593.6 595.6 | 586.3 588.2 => 35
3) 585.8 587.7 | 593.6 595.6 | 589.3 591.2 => 1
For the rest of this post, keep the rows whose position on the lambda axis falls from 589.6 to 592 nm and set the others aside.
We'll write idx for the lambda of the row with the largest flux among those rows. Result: 590.235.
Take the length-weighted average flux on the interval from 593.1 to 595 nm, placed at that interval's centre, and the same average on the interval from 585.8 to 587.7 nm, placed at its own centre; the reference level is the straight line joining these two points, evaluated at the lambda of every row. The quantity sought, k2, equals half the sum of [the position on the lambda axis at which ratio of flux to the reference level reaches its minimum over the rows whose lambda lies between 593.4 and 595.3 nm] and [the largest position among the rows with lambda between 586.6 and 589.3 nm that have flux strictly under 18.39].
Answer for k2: 592.01 nm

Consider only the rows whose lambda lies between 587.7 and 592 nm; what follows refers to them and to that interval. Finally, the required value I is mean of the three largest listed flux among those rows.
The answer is 19.3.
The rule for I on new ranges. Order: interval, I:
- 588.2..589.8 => 18.8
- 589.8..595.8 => 19.9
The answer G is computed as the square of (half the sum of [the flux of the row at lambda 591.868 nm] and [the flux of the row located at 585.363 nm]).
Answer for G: 348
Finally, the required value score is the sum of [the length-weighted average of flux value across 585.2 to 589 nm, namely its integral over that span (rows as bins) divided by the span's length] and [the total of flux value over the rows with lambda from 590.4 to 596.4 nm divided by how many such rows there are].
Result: 37.9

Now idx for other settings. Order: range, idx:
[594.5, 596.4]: 595.971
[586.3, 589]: 587.253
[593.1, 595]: 594.053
